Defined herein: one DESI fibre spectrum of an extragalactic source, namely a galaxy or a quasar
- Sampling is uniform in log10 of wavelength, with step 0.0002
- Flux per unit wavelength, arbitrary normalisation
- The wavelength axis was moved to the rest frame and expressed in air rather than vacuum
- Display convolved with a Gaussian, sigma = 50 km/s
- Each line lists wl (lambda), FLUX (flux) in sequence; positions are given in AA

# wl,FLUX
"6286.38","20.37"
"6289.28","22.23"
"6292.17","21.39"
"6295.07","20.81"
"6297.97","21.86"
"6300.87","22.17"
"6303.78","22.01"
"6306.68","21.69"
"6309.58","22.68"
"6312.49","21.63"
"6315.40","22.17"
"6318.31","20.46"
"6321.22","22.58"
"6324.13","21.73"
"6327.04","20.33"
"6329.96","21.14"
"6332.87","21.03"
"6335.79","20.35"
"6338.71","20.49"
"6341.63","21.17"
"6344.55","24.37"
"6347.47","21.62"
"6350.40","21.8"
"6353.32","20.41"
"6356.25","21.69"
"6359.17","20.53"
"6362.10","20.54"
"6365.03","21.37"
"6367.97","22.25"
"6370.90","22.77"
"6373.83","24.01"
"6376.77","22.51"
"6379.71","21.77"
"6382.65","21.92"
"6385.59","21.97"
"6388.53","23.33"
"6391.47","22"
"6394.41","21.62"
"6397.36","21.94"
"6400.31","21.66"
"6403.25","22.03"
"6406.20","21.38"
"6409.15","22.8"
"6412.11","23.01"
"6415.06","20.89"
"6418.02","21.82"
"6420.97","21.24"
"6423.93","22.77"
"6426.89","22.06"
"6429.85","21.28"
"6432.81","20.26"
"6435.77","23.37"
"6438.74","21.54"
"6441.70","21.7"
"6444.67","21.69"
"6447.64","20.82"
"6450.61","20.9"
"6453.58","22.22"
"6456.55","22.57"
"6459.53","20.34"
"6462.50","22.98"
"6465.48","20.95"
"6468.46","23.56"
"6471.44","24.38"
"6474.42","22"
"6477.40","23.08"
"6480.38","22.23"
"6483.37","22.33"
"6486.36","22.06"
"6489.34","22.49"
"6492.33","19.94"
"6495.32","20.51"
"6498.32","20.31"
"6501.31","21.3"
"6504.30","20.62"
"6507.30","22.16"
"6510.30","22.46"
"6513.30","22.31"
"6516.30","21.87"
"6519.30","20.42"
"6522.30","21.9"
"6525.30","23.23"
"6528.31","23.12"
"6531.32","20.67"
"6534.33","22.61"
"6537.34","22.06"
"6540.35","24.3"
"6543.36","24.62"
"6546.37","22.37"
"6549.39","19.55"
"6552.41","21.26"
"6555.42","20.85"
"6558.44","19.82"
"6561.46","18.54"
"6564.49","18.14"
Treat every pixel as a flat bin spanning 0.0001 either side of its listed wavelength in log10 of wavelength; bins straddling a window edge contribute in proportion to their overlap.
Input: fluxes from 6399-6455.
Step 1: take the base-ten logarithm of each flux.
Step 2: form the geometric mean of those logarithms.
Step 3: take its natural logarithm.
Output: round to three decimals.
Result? 0.291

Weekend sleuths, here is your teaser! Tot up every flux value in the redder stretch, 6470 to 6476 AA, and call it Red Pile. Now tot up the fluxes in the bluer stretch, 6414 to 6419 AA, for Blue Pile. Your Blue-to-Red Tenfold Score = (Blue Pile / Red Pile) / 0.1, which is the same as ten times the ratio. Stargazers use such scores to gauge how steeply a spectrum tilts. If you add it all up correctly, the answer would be 9.2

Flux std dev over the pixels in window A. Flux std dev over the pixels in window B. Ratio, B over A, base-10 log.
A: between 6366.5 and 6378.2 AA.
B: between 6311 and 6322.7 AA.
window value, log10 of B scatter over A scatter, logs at 0.1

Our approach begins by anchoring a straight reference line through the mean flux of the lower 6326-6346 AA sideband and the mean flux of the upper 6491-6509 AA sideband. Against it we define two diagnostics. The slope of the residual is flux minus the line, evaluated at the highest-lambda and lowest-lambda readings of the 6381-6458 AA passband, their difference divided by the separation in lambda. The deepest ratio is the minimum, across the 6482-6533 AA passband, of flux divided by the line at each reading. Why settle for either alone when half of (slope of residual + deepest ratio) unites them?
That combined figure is 0.48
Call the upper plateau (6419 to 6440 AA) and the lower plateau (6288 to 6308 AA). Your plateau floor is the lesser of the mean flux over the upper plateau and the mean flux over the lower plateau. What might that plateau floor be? 21.7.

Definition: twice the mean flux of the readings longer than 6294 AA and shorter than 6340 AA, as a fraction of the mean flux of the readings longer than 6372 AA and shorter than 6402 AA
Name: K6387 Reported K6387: 1.926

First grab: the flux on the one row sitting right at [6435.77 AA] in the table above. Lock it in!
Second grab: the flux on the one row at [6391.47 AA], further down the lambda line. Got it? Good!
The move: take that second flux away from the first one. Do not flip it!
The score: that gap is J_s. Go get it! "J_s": 1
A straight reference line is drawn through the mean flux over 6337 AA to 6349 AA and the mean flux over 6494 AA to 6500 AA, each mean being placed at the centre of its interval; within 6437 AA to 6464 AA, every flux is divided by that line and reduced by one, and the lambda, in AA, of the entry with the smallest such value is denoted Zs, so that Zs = 6459.53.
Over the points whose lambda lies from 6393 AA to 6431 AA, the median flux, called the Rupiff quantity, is 21.8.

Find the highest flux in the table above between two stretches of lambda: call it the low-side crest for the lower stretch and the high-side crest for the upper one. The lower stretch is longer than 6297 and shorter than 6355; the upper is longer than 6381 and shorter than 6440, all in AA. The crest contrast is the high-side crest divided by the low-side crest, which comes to 0.96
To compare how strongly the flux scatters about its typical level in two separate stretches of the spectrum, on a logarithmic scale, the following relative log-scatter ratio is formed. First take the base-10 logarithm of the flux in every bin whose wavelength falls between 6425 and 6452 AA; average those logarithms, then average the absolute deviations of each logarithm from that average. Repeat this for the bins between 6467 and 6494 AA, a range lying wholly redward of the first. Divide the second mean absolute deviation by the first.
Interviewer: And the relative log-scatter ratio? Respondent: 1.3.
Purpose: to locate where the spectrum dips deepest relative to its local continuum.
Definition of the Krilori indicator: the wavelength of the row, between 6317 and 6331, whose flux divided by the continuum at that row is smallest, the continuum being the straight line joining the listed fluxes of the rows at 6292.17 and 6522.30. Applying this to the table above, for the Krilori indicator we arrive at 6327.04 AA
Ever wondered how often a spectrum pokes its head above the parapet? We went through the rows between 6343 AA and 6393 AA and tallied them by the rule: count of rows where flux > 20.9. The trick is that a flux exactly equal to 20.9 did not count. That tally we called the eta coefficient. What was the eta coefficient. 14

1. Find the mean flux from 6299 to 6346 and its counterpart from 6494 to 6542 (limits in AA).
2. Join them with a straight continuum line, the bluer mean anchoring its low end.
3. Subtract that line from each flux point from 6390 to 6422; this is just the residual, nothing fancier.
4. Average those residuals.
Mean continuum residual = 0.1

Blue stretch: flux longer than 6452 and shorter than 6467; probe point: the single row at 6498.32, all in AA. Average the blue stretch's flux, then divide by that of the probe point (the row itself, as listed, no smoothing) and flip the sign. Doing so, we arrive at -1.07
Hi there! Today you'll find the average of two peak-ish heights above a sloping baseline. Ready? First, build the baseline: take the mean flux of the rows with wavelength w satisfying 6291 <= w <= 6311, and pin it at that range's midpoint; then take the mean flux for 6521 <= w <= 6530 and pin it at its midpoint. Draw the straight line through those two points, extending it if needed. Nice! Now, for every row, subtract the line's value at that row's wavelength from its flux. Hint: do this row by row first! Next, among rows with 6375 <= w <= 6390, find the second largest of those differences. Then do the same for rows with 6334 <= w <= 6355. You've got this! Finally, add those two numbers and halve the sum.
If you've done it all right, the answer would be 0.09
